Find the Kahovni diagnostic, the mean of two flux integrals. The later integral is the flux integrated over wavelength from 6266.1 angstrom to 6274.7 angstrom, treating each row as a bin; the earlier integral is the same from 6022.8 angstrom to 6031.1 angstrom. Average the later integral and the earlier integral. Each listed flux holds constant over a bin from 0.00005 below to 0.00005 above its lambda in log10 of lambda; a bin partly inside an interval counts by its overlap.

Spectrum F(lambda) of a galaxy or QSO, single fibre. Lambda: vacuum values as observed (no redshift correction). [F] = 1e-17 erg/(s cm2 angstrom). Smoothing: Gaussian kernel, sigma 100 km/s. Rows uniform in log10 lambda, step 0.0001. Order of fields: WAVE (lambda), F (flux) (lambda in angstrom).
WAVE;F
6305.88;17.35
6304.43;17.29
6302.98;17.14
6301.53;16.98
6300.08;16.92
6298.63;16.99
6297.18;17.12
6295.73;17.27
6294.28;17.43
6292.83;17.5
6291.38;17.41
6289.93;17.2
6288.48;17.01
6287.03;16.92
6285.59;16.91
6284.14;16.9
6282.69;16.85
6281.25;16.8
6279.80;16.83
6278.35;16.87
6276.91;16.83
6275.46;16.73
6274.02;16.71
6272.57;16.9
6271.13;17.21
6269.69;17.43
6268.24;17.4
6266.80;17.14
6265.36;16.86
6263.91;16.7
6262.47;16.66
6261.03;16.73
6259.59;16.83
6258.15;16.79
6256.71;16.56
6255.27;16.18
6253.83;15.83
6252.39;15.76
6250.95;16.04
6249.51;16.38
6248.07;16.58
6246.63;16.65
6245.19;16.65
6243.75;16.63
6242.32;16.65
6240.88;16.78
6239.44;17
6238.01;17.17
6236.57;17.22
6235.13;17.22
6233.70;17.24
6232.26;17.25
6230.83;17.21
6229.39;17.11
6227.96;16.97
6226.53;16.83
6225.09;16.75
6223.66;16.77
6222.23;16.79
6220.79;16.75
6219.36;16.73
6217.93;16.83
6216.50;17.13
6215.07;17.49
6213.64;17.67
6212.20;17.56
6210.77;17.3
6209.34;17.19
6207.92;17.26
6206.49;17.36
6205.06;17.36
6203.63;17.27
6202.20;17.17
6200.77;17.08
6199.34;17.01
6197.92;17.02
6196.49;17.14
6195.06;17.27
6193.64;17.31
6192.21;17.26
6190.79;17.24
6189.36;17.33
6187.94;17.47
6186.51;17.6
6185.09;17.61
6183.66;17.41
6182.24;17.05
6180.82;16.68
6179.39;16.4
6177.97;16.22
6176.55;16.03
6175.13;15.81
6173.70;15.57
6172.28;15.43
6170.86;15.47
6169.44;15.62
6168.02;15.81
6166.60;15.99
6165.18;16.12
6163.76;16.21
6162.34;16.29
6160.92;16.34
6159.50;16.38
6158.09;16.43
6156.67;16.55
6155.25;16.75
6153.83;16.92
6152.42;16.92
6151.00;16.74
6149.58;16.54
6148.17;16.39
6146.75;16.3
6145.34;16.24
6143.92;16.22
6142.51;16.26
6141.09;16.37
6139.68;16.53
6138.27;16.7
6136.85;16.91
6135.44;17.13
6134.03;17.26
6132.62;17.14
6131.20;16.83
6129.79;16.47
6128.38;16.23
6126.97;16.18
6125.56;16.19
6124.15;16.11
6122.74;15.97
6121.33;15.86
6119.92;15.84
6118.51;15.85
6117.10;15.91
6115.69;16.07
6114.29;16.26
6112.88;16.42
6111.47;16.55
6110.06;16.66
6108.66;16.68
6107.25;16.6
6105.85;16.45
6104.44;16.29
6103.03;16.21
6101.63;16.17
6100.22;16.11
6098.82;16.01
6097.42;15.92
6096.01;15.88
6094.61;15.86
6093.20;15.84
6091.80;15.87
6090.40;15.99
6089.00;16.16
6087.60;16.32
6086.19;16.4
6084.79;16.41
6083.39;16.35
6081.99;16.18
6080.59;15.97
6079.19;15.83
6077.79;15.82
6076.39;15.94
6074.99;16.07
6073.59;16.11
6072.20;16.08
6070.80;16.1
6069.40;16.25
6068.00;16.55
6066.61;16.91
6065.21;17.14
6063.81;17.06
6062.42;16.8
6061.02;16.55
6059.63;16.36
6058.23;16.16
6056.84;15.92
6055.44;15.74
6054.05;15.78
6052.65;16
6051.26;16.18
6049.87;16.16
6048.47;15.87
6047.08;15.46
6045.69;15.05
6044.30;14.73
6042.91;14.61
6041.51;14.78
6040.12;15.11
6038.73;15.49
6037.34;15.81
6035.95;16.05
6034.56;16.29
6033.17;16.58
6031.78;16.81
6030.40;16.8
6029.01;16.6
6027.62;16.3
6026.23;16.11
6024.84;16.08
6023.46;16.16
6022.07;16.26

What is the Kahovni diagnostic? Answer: 142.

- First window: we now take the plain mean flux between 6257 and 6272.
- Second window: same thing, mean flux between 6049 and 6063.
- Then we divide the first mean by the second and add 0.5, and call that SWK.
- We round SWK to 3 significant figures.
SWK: 1.55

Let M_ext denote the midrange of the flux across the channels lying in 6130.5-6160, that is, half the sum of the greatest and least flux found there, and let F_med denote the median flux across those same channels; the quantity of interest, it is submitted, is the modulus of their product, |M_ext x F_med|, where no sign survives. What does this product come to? 277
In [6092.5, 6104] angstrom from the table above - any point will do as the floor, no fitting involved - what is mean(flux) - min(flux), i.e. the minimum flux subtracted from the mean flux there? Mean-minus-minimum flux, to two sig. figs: 0.16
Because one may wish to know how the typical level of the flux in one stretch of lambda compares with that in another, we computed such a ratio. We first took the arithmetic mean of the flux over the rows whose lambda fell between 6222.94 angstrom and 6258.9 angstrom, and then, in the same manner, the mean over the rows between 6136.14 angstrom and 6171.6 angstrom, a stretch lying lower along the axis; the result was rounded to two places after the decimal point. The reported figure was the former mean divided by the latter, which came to 1.02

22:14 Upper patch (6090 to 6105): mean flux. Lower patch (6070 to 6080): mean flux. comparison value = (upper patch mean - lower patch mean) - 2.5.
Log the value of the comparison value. -2.48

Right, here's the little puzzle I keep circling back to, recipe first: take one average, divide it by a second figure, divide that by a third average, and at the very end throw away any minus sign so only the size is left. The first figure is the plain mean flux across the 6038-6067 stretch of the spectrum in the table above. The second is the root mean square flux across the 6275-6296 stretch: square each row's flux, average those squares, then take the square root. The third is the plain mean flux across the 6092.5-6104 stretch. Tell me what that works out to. 0.0583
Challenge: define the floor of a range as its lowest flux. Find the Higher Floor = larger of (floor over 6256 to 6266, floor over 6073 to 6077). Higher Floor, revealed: 16.6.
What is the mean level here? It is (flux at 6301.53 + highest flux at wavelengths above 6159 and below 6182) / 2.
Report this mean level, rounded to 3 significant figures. 16.8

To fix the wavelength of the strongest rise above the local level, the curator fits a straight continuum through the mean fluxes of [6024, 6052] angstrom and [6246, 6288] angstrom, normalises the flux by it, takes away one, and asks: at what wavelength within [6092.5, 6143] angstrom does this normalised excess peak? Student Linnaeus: 6134.03 angstrom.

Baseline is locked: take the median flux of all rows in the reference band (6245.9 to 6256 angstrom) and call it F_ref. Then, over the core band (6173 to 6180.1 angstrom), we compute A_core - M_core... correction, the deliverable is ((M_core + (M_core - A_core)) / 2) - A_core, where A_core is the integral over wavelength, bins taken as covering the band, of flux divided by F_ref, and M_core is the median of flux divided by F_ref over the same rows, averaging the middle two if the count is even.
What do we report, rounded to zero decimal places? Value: -10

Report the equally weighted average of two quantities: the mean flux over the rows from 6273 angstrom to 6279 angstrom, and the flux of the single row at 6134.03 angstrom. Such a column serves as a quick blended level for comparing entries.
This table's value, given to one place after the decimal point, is 17.0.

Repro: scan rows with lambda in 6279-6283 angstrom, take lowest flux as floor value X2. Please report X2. 16.8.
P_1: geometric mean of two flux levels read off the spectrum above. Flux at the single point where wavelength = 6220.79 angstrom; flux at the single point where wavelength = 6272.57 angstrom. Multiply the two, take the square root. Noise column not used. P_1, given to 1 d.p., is 16.8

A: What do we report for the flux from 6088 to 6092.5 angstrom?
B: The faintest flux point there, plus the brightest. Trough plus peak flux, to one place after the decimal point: 32.0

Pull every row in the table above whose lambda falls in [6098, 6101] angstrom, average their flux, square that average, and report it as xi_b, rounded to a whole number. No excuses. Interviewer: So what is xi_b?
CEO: 258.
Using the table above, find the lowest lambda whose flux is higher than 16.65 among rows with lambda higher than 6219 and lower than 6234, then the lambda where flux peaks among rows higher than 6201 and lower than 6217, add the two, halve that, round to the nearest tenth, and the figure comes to 6216.5 angstrom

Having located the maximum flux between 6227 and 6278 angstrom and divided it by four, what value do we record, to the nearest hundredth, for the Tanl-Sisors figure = 4.36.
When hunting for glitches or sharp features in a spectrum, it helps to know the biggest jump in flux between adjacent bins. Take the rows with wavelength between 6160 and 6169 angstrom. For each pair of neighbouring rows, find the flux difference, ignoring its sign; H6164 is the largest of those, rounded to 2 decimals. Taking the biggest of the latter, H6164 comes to 0.18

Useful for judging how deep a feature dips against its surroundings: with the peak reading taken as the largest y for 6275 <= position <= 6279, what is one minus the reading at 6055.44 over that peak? 0.067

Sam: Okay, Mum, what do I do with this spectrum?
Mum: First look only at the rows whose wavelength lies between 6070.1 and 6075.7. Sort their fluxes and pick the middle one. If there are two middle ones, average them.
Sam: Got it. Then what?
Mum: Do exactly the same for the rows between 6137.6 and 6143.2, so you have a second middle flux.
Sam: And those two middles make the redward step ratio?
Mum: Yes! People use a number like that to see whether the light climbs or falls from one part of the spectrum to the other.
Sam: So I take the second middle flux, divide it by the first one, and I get 1.02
